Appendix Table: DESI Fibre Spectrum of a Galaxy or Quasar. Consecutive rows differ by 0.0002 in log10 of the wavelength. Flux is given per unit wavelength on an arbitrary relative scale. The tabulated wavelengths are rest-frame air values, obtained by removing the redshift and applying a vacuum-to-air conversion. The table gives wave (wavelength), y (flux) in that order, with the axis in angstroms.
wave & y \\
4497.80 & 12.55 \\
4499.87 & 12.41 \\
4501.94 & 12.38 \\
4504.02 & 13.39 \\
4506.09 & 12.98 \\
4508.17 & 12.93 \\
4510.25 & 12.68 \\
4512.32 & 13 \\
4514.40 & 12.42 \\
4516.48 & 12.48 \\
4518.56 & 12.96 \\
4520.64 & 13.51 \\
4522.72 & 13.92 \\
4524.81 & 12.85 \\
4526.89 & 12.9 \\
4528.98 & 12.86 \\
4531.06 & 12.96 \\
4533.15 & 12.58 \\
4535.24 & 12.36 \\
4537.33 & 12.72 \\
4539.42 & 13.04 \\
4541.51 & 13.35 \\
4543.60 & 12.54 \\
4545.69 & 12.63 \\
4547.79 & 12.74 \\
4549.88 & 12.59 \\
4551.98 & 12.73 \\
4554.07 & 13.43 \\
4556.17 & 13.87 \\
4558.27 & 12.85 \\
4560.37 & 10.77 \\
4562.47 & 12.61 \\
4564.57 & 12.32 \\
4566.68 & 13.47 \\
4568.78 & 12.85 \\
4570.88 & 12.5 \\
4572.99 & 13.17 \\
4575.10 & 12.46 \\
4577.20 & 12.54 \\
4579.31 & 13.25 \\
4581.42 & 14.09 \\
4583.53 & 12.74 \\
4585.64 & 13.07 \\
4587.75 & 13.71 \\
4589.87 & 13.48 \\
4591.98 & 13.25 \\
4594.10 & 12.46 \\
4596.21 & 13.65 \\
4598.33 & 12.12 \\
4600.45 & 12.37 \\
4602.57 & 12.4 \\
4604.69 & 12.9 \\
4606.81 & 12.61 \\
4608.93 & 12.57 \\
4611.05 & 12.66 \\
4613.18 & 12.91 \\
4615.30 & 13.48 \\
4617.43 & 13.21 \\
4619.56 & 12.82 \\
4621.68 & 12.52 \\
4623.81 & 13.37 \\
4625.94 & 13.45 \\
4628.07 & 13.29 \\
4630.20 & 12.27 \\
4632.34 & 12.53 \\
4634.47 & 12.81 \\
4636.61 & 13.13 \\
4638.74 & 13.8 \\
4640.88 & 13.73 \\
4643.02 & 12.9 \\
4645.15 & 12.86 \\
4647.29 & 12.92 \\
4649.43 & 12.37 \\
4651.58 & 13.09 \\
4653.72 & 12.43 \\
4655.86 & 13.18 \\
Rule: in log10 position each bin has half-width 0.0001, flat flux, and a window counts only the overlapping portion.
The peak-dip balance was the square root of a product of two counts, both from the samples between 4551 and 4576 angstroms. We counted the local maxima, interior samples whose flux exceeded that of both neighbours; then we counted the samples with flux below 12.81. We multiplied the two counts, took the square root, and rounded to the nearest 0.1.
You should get 4.9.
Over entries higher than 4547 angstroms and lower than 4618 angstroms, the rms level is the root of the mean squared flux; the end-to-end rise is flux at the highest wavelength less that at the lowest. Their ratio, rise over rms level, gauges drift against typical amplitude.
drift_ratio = 0.036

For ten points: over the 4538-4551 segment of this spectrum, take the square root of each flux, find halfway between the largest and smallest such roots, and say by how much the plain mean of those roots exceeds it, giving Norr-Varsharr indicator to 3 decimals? -0.018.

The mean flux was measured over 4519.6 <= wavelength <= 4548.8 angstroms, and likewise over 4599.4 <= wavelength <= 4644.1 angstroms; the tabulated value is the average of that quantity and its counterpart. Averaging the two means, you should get 12.9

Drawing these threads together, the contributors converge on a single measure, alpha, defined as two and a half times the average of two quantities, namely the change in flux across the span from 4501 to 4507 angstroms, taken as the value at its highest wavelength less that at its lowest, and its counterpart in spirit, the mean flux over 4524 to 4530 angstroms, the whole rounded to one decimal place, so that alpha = 16.8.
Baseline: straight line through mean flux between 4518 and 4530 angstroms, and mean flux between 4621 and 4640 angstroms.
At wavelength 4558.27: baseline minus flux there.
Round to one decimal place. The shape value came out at 0.3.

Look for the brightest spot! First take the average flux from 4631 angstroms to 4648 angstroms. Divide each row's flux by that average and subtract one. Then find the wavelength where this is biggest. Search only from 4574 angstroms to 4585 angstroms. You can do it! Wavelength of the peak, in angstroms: 4581.42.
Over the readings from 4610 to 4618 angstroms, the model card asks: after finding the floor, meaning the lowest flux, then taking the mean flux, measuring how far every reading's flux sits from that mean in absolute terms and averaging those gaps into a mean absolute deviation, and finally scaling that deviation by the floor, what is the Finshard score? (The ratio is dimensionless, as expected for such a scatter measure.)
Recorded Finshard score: 0.022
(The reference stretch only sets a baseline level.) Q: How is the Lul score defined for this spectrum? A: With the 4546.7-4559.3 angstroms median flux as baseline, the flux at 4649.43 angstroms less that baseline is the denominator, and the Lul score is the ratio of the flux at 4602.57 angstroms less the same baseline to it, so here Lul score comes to 1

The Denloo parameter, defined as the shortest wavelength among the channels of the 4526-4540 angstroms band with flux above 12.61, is 4526.89 angstroms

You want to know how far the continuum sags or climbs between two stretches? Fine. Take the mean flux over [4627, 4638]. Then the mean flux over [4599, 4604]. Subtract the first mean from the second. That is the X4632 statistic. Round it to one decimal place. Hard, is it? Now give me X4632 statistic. -0.4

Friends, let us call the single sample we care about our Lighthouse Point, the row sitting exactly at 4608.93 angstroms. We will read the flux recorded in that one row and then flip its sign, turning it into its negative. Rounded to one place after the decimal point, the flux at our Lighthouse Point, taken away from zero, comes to -12.6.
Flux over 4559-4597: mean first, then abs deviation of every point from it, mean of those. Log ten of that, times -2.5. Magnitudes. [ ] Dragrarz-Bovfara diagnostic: 0.65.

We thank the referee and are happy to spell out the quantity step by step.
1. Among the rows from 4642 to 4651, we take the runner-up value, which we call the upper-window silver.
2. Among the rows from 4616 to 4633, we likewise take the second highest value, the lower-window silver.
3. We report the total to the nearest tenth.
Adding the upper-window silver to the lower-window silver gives 26.3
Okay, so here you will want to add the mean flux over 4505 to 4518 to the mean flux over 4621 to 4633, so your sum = 25.7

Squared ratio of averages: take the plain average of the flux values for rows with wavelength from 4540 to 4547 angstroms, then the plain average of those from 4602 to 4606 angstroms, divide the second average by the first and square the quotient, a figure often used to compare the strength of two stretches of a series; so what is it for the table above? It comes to 0.97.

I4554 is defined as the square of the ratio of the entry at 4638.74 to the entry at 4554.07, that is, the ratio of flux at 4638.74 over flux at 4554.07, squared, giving 1.06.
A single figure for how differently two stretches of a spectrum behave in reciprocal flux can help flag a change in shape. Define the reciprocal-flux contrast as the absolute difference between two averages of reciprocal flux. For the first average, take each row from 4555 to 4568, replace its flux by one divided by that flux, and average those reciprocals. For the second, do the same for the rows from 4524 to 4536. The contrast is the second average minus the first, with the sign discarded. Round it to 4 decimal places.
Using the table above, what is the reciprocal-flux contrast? 0.0011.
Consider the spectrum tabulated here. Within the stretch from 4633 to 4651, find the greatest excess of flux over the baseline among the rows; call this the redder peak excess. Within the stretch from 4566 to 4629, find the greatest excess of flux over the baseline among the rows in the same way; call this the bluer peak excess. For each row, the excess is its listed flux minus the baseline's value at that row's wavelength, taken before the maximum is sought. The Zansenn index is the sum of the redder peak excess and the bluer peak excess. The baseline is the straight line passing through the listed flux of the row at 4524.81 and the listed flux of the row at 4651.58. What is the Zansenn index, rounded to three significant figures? 1.87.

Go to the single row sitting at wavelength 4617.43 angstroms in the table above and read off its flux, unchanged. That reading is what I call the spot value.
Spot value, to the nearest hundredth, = 13.21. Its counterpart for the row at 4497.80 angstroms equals 12.55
